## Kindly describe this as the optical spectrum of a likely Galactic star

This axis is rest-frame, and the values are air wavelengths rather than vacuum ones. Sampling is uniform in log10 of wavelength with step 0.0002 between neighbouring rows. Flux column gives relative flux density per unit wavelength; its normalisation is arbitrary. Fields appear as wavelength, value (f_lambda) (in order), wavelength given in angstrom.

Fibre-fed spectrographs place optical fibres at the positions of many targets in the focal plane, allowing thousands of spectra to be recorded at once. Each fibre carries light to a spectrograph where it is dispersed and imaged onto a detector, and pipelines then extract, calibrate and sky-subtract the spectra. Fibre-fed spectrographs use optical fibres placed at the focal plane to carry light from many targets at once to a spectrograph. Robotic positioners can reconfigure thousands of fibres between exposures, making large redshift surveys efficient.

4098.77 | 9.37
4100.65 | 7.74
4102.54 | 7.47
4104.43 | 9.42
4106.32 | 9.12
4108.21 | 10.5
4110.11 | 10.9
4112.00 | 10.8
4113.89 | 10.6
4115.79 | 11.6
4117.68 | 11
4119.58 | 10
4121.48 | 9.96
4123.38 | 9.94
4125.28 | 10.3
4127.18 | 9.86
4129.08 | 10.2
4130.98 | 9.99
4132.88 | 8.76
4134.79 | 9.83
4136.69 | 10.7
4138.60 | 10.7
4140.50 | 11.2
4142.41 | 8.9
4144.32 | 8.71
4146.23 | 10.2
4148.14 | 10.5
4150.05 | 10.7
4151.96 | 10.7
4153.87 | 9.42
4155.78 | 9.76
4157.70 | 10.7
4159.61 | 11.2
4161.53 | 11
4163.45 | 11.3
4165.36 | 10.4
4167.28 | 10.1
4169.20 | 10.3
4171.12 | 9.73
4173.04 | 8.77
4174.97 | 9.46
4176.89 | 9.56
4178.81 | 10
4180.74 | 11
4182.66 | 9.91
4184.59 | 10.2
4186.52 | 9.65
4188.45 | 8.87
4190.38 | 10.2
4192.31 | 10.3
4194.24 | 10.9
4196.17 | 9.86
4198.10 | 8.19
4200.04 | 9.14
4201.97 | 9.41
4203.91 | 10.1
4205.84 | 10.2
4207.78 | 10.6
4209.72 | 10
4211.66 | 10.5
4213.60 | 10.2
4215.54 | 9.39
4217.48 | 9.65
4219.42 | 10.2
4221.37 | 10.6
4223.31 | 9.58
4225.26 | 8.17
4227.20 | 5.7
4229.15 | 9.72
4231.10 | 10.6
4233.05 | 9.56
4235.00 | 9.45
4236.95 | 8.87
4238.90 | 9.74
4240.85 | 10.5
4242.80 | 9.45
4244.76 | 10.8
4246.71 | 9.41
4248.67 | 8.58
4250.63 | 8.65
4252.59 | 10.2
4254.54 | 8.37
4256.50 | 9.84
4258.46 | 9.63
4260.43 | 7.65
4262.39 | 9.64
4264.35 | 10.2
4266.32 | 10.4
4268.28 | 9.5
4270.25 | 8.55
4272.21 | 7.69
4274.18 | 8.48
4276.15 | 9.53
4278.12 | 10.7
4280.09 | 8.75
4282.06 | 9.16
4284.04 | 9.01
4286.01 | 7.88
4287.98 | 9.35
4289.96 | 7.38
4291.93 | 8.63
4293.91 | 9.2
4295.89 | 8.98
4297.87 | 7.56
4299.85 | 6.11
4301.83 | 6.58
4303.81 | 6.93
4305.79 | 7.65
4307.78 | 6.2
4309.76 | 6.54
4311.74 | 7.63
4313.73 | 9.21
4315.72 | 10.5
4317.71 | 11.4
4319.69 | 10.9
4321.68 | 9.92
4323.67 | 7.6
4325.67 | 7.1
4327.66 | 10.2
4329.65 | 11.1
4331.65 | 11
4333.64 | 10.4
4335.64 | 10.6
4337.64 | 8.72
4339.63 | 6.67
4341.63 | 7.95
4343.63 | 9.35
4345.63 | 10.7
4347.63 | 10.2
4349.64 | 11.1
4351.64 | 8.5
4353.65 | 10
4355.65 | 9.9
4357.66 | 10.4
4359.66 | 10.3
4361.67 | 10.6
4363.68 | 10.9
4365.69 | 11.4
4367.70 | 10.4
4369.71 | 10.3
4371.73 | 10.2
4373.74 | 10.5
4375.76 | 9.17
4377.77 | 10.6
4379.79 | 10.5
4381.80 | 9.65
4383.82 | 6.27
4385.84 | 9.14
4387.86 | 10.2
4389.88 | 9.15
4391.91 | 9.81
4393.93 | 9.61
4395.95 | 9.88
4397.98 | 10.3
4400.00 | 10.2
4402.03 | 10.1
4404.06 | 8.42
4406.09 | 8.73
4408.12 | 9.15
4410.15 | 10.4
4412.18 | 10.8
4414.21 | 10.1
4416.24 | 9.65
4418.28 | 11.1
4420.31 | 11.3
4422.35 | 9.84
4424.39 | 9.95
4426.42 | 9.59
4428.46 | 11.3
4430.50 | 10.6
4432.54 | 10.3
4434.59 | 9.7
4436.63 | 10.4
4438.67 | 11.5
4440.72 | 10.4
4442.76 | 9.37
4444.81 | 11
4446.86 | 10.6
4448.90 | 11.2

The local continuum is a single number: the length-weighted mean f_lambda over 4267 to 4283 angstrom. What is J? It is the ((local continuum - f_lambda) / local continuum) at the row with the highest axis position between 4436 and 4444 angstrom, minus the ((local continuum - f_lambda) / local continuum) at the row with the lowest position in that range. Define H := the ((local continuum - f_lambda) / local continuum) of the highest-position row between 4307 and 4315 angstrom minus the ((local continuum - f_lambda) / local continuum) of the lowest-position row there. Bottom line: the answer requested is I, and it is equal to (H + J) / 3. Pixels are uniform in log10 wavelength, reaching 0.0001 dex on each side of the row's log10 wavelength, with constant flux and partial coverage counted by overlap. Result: -0.07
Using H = -0.33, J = 0.11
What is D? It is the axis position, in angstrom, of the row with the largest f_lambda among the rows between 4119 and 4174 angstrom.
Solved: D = 4163.45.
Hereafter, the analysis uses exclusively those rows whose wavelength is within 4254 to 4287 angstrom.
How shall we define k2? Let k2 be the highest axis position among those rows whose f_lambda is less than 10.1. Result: 4286.01 angstrom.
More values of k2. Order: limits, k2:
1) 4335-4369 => 4355.65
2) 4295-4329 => 4325.67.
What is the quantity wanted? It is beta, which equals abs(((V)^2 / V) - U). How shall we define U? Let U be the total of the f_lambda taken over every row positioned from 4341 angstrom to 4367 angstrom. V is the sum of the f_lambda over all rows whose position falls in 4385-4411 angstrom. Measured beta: 6.2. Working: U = 131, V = 125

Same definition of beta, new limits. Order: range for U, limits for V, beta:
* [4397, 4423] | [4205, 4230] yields 5.6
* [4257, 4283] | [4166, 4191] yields 7.9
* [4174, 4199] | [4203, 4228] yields 3.2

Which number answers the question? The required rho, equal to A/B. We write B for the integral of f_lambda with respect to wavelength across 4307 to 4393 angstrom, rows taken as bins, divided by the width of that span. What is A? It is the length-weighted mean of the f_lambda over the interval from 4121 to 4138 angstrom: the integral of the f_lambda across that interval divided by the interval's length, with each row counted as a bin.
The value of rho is 1.04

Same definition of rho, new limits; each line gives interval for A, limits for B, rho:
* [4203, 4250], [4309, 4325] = 1.05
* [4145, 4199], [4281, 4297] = 1.16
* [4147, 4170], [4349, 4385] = 1.05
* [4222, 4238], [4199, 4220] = 0.91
